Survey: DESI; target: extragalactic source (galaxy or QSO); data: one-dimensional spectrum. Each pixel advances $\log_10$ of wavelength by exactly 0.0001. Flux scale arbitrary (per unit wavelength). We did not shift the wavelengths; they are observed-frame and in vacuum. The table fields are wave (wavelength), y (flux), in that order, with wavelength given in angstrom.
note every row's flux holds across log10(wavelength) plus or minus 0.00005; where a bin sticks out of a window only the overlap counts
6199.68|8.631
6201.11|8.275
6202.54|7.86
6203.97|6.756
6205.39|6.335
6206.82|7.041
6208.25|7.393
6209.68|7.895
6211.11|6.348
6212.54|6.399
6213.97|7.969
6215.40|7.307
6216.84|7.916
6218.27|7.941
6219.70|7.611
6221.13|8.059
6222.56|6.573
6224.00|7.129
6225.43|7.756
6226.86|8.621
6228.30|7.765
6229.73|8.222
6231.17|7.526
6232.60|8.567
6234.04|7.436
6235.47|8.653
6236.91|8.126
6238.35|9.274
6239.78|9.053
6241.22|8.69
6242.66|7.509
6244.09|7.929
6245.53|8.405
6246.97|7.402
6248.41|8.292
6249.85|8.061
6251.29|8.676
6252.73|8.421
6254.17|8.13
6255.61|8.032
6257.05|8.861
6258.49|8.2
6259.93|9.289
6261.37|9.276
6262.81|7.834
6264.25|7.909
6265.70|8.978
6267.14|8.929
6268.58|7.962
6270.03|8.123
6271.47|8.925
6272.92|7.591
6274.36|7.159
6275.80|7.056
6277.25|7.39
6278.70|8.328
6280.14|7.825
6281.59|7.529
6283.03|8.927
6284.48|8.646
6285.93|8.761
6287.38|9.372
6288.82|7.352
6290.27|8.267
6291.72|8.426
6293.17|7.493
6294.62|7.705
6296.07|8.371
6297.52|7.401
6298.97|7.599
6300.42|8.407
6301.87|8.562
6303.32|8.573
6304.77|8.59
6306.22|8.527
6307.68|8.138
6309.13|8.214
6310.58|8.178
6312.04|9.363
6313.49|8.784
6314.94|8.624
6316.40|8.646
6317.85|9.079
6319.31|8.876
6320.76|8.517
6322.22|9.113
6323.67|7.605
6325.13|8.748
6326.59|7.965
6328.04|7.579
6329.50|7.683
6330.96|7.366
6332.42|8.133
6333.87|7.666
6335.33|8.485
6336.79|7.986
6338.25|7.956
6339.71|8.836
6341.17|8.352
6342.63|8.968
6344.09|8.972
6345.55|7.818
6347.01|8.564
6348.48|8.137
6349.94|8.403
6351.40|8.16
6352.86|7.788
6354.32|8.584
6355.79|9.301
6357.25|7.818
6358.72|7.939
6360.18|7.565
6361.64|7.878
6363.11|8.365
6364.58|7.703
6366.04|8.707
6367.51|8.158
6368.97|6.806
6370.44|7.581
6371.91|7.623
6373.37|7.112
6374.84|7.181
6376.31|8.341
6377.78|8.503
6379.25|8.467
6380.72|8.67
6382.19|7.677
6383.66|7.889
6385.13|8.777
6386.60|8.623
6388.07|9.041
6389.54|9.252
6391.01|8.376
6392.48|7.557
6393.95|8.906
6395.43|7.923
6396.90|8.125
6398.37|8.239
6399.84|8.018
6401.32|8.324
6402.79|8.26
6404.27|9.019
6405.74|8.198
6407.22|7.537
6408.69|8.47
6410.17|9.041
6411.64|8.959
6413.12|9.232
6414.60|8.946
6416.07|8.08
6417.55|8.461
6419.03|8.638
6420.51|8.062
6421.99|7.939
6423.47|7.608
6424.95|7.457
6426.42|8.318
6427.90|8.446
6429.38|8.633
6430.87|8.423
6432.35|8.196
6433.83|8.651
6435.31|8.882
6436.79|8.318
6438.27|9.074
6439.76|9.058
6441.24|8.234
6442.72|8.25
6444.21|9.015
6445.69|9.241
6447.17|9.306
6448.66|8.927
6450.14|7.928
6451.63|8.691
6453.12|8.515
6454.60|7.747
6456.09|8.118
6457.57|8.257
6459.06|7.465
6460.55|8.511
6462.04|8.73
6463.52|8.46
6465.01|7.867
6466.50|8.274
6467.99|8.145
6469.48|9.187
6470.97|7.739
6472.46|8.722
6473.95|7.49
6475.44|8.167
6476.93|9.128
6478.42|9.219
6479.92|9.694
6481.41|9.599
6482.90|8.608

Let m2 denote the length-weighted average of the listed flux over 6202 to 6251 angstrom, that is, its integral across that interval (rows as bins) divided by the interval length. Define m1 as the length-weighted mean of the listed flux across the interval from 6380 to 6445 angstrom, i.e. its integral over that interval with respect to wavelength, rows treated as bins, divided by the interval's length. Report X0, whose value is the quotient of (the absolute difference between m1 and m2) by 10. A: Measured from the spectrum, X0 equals 0.066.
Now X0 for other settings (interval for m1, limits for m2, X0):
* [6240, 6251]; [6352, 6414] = 0.012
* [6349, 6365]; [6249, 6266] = 0.031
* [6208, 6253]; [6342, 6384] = 0.019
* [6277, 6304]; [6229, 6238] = 0.003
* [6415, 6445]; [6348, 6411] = 0.021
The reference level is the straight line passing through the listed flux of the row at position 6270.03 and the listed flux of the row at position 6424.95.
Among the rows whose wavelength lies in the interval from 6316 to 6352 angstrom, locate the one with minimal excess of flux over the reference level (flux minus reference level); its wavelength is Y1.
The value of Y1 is 6330.96 angstrom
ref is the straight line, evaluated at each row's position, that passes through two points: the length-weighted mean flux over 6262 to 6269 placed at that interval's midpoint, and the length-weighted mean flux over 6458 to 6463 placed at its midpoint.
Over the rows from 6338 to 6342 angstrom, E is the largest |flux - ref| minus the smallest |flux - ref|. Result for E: 0.5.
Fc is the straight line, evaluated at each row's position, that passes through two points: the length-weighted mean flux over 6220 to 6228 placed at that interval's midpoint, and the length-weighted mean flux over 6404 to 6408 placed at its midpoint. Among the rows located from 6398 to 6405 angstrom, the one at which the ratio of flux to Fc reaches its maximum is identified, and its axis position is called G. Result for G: 6404.27 angstrom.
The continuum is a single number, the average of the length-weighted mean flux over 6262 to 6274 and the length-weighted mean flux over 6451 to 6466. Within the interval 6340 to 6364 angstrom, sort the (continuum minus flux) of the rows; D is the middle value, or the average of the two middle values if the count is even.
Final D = -0.01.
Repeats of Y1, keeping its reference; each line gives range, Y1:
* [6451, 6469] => 6459.06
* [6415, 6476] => 6424.95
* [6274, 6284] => 6275.80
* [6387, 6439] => 6392.48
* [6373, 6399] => 6373.37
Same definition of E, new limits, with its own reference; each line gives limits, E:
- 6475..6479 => 0.9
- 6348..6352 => 0.1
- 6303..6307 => 0.1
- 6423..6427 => 0.8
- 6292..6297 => 0.8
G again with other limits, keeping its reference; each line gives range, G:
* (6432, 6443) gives 6438.27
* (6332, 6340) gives 6339.71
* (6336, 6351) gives 6342.63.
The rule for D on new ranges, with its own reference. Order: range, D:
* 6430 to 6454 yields -0.43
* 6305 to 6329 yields -0.33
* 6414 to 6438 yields -0.13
